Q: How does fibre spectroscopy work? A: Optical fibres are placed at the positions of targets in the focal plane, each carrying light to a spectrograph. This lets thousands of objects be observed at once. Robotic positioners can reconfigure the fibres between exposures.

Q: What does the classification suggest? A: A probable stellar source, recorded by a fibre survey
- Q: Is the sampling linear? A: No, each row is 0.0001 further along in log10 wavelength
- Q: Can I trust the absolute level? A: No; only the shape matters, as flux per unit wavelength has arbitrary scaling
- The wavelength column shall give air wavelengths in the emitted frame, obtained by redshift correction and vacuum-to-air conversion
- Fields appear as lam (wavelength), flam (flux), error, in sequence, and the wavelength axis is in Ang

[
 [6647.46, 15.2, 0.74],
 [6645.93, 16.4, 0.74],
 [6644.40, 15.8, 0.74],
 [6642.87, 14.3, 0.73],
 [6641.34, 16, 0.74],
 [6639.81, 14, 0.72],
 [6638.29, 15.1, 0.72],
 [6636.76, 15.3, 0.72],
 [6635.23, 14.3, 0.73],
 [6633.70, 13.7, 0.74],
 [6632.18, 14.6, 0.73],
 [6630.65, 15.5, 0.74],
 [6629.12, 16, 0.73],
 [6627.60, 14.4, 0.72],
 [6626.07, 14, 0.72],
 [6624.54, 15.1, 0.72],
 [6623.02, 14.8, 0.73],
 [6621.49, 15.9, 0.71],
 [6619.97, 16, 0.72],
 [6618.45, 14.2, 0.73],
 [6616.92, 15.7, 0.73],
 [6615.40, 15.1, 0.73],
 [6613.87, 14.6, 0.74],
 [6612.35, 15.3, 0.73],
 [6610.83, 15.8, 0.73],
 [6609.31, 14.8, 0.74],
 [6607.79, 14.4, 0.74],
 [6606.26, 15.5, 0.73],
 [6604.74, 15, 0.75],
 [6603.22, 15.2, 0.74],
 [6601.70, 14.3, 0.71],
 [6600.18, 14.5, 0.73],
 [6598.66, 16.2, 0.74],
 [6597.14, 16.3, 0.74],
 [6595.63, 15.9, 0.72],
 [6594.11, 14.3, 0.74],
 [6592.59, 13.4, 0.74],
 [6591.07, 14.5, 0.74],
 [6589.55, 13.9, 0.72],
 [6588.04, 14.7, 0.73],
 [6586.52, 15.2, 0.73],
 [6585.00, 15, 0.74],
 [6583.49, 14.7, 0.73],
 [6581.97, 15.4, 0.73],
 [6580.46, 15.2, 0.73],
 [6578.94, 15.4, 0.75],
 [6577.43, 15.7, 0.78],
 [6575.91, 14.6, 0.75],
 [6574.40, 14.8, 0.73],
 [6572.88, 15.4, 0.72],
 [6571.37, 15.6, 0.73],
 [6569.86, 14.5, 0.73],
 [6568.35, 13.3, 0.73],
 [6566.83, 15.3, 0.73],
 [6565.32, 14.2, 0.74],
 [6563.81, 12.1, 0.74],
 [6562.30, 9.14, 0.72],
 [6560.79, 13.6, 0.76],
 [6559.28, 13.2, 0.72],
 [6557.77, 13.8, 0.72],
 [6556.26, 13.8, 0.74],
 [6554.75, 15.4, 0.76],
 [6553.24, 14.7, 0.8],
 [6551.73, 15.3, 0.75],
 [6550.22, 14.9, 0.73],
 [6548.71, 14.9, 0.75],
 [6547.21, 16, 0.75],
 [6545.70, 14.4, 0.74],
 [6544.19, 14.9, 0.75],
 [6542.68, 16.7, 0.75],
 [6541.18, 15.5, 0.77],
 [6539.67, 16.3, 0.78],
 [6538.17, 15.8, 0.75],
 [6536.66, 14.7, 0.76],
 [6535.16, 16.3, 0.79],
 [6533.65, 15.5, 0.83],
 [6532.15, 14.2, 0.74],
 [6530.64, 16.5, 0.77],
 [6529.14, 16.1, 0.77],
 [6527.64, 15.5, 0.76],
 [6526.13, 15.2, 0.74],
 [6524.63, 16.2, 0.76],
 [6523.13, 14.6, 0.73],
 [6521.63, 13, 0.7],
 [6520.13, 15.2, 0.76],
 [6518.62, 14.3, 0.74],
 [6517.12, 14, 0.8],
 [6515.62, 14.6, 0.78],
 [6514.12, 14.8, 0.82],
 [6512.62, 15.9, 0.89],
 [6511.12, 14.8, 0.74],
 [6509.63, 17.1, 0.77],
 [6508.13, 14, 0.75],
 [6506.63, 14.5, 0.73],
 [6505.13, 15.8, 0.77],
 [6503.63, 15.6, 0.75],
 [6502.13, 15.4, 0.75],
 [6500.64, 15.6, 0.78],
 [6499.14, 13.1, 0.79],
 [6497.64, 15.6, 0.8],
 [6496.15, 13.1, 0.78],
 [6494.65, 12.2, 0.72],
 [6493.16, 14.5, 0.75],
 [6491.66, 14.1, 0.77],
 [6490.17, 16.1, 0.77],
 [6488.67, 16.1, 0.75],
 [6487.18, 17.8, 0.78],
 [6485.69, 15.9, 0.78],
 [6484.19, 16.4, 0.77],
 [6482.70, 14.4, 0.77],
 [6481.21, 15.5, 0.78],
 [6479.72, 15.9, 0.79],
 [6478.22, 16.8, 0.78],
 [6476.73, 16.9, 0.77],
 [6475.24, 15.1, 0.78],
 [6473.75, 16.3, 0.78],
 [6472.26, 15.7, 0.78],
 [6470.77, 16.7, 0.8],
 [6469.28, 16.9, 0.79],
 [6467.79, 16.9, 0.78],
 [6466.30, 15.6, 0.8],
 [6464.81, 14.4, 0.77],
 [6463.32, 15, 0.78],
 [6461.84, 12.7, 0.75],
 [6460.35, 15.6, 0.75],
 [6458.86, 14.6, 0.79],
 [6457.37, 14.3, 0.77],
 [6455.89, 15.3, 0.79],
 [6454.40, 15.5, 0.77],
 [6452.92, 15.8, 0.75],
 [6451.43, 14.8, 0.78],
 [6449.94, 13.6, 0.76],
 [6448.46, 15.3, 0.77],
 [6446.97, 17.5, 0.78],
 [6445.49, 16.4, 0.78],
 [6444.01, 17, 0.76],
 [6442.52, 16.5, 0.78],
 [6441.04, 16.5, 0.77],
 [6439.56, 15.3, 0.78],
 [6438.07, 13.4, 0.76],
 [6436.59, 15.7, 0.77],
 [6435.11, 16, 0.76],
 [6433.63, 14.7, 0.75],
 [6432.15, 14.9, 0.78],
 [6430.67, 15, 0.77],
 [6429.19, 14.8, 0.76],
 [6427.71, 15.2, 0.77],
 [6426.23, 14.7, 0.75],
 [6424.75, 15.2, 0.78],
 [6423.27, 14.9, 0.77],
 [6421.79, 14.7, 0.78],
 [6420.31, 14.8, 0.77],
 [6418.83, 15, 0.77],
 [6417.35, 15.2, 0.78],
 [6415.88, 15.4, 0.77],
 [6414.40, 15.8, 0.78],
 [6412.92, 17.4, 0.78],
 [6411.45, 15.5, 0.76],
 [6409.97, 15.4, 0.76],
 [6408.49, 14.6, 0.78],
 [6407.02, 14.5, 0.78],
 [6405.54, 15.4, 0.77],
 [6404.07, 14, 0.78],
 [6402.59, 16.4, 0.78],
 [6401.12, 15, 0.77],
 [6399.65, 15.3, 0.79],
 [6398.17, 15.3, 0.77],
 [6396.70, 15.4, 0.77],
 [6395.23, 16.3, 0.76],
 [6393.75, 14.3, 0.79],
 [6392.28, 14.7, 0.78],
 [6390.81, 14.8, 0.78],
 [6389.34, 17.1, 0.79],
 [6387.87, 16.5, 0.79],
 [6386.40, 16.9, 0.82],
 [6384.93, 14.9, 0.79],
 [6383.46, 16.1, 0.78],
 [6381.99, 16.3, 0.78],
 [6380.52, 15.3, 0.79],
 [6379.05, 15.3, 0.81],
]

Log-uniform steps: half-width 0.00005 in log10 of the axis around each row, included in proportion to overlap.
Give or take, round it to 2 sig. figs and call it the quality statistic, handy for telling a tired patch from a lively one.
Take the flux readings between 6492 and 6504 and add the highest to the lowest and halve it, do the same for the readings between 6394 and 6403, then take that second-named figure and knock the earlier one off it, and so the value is 1.8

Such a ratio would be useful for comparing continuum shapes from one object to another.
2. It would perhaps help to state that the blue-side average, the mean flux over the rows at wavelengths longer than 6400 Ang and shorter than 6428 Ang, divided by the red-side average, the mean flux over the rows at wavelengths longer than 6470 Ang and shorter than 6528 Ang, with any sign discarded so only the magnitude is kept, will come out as 0.999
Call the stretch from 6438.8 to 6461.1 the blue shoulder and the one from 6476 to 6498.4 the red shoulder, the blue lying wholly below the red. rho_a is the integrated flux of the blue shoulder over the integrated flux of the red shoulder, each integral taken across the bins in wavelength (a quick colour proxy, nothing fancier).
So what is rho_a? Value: 1.01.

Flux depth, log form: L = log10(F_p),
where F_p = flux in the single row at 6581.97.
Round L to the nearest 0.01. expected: 1.19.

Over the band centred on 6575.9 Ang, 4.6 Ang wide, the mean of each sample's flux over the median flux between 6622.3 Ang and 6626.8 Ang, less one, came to 0.02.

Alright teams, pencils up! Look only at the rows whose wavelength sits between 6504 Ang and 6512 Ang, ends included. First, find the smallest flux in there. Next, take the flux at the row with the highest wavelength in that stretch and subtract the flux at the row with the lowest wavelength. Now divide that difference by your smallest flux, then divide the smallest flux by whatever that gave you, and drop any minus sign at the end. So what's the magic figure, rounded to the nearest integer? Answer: 196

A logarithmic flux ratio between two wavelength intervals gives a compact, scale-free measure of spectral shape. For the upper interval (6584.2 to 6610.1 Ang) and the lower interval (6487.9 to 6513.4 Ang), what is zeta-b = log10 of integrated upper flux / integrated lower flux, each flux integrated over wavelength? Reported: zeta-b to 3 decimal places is 0.006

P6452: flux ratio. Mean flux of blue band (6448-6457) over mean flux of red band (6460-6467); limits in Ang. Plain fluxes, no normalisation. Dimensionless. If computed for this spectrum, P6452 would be 1.03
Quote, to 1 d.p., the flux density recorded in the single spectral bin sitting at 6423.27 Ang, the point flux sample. 14.9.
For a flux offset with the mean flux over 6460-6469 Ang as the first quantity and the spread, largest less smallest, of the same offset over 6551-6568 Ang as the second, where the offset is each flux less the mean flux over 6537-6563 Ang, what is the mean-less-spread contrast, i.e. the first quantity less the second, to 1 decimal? -5.8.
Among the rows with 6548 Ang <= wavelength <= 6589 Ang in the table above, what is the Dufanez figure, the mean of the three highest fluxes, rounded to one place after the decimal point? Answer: 15.6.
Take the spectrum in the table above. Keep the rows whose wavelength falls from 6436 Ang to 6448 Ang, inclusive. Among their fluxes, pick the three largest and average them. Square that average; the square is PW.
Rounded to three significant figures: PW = 289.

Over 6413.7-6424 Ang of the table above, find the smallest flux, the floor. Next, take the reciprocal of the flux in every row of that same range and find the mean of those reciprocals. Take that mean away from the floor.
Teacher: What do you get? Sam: 14.6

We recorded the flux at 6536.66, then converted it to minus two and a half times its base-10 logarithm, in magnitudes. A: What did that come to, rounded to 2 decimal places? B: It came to -2.92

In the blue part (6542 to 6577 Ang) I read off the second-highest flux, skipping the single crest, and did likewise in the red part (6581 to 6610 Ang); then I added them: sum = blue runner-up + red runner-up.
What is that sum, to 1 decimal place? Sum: 32.2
